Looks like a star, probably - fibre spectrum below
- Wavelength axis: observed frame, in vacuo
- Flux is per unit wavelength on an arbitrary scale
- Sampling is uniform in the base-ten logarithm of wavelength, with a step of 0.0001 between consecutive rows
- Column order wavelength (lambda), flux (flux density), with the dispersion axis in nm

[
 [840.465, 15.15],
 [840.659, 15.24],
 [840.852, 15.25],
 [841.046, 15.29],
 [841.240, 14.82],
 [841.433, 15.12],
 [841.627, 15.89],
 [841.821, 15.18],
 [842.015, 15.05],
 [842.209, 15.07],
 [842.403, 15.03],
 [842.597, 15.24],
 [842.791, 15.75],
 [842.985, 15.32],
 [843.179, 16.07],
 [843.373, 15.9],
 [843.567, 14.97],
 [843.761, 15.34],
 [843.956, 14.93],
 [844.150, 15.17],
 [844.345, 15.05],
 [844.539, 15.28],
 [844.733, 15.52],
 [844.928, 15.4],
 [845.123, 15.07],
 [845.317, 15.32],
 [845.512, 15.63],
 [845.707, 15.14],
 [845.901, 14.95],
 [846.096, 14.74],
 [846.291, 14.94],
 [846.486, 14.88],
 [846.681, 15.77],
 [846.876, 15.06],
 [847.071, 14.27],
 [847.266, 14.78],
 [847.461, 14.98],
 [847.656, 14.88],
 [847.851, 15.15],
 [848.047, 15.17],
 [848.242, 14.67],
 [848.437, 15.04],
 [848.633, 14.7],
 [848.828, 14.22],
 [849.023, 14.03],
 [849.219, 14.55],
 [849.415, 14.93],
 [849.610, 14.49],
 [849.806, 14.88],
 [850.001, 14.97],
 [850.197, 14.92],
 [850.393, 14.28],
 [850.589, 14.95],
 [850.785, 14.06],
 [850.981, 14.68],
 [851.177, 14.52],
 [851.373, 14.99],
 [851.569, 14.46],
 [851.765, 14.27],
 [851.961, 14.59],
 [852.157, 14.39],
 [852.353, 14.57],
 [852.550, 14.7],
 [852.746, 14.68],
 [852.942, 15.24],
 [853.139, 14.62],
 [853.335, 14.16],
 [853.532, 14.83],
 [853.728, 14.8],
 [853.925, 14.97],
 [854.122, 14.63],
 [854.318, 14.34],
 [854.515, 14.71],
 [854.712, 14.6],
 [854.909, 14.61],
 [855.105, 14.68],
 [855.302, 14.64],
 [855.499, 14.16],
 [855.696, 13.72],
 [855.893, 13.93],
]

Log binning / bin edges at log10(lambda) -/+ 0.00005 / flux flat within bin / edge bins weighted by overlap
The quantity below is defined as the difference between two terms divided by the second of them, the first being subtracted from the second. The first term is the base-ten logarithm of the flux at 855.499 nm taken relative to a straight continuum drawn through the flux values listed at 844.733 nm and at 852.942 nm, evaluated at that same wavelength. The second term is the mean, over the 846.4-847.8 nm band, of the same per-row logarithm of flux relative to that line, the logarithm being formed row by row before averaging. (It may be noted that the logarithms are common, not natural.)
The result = -1.1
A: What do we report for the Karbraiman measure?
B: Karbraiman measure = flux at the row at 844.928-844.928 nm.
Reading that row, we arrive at 15.4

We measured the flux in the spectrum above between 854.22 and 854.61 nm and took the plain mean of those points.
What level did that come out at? 14.5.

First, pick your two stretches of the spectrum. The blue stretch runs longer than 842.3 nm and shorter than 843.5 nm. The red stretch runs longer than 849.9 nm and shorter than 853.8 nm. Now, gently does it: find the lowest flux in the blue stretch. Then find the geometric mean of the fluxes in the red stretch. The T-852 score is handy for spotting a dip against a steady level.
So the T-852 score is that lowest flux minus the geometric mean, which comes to 0.4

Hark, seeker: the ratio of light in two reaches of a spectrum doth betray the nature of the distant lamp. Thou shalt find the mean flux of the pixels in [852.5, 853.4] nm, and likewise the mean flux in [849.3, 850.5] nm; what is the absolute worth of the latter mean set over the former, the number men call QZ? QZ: 1.00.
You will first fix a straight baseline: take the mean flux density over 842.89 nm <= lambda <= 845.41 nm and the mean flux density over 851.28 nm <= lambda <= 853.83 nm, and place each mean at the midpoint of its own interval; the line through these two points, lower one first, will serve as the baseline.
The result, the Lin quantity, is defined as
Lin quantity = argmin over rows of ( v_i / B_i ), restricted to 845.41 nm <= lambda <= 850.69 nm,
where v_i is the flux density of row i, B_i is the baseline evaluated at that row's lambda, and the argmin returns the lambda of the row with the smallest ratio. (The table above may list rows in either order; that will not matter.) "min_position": 849.023 nm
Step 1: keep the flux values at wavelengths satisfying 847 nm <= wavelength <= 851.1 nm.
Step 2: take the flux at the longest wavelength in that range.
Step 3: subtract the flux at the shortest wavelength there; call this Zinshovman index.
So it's 0.4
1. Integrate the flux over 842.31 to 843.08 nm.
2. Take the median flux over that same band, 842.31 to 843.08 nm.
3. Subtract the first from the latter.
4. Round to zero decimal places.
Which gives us 3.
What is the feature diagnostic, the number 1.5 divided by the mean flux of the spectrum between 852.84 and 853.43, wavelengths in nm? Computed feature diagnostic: 0.102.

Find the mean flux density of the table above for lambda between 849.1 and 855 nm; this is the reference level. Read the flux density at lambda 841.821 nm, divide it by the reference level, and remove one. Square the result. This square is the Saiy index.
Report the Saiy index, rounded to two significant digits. 0.0013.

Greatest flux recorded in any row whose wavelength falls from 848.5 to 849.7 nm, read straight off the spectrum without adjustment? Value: 14.93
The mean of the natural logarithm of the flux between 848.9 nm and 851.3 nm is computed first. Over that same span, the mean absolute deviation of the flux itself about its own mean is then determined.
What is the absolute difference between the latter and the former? 2.40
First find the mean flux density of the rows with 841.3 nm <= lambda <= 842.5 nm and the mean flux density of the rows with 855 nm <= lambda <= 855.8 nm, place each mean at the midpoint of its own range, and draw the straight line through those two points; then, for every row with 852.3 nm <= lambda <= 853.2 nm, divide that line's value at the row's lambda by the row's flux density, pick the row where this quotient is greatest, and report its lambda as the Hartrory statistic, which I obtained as 852.353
